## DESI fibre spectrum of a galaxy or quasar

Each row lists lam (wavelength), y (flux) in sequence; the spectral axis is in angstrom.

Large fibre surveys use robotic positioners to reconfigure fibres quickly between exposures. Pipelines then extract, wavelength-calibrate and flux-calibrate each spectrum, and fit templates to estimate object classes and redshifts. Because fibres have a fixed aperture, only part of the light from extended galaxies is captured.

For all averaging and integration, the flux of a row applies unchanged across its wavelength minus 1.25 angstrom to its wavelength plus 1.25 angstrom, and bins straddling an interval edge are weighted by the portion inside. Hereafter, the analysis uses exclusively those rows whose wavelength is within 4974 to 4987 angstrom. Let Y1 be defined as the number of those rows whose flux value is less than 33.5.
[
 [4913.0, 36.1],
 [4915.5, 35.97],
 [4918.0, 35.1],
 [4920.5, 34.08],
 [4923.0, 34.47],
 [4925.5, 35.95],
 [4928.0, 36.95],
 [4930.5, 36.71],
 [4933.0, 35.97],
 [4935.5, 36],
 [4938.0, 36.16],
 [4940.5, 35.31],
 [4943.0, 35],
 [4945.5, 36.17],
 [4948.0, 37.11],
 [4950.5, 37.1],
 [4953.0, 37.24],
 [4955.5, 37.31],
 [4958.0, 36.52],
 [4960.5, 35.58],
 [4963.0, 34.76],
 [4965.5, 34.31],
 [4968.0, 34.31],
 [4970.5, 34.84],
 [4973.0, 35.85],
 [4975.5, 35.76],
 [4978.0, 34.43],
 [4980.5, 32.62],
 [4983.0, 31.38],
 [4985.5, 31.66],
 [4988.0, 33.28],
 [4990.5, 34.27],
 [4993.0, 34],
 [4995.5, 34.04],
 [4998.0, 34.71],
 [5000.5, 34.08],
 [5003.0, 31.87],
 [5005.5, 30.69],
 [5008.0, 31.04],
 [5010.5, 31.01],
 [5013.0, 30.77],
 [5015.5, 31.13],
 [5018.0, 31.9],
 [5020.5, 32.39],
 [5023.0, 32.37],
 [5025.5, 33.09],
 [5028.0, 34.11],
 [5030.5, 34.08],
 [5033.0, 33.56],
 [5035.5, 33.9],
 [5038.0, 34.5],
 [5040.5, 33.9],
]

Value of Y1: 3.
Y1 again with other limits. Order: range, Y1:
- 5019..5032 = 3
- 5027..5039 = 0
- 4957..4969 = 0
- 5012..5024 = 5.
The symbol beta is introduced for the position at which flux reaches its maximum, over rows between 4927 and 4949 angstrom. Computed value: 4948.0 angstrom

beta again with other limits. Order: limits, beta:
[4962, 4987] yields 4973.0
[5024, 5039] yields 5038.0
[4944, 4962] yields 4955.5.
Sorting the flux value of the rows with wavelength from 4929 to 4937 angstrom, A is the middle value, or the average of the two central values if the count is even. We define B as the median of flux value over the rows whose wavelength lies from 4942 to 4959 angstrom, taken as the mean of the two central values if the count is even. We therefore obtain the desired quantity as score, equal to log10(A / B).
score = -0.013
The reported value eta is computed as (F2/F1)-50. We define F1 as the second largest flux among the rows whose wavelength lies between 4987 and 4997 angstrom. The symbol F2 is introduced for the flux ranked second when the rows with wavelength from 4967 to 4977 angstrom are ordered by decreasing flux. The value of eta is -48.9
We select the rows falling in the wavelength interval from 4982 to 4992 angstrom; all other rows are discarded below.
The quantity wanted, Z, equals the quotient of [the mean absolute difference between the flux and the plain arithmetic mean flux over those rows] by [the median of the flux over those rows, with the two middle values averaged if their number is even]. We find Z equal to 0.0347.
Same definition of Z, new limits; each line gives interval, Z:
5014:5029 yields 0.0227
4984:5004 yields 0.0269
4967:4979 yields 0.0176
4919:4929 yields 0.0309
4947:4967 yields 0.0277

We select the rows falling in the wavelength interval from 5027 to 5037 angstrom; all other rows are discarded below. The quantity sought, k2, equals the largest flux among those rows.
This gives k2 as 34.11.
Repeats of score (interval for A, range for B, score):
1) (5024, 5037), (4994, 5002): -0.002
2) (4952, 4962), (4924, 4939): 0.010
